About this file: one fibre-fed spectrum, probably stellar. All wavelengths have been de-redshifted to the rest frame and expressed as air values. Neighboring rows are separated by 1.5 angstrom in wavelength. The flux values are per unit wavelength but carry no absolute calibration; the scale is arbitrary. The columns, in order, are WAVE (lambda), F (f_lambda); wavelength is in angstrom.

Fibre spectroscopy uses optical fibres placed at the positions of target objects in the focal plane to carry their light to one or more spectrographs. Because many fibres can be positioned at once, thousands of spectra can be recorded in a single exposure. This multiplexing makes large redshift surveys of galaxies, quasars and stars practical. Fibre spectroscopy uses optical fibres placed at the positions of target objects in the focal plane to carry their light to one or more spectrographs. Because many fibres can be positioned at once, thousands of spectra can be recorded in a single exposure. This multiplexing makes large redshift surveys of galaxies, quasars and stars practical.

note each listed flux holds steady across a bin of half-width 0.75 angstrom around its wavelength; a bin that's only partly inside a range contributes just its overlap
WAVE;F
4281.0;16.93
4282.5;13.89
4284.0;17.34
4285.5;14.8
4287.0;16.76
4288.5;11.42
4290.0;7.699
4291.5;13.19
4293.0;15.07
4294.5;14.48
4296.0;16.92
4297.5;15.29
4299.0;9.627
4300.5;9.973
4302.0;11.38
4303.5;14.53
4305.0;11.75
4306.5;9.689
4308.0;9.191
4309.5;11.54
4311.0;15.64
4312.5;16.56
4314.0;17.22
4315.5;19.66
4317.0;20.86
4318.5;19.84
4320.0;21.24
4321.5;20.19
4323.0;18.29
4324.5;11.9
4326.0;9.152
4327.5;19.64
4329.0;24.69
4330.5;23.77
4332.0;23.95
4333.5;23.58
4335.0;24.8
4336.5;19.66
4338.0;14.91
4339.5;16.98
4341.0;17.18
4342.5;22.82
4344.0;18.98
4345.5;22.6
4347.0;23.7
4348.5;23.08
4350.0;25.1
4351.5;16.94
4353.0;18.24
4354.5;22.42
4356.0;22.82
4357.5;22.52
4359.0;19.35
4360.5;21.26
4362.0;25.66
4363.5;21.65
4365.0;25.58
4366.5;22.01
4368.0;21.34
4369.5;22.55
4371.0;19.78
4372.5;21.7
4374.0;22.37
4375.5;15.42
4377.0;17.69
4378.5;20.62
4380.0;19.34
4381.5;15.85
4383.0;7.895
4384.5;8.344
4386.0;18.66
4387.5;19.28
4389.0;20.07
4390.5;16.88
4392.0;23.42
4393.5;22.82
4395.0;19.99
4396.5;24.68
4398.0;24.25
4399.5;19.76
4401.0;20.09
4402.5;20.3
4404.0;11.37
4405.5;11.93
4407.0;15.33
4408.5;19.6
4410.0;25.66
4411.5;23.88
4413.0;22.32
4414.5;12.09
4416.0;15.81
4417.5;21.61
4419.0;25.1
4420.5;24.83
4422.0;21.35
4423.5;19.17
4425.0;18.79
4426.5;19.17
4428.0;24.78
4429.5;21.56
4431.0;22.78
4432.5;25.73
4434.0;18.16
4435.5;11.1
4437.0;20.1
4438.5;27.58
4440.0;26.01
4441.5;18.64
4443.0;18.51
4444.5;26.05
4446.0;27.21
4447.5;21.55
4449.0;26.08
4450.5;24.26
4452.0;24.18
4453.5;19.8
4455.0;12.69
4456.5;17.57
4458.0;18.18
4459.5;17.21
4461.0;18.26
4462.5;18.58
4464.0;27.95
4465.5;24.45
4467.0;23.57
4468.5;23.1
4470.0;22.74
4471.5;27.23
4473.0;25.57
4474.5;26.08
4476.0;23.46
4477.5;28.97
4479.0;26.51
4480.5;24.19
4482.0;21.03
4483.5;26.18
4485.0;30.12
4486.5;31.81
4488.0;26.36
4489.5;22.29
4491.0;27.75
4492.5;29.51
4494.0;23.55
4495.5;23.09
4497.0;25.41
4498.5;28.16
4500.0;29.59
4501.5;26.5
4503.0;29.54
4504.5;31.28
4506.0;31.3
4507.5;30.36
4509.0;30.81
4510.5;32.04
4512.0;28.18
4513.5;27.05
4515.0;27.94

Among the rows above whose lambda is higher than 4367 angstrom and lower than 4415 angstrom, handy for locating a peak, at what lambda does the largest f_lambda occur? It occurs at 4410.0 angstrom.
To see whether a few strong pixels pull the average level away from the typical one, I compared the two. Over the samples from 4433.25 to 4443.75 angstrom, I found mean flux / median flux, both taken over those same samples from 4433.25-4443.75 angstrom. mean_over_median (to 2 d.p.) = 1.07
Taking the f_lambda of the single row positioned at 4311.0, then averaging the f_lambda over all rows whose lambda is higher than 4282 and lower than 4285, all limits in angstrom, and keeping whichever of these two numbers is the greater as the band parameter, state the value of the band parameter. 16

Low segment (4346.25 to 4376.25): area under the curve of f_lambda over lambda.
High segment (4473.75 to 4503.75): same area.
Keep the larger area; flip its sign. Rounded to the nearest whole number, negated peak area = -795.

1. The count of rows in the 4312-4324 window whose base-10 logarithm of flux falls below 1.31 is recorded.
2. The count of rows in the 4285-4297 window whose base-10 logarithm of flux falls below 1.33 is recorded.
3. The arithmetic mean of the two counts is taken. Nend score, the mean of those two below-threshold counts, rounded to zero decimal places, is 7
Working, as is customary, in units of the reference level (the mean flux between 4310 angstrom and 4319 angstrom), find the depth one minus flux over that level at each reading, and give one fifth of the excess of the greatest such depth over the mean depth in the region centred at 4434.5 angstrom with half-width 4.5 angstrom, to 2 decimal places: 0.11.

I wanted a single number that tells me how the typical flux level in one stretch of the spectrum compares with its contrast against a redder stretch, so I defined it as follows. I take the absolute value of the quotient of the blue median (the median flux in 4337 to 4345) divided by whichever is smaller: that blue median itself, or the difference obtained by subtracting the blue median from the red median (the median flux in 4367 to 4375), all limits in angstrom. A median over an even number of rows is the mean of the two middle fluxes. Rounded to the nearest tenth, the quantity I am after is 3.8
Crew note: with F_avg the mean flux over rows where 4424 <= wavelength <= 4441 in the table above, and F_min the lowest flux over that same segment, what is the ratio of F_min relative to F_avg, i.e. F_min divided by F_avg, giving 0.52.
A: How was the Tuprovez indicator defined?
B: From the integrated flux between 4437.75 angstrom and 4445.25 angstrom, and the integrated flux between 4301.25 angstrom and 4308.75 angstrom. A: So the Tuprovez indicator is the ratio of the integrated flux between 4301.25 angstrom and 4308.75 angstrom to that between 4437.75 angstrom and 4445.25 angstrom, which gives 0.48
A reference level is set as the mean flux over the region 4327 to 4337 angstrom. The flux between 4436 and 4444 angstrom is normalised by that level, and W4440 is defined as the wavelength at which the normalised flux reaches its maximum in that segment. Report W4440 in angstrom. 4438.5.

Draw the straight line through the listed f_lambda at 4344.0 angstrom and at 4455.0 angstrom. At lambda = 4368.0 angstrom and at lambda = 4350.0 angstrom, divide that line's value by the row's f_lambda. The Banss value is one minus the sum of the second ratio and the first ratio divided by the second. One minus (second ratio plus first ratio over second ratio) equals -0.85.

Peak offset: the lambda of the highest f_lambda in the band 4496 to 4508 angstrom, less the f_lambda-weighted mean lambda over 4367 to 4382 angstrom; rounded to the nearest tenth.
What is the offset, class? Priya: 131.6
